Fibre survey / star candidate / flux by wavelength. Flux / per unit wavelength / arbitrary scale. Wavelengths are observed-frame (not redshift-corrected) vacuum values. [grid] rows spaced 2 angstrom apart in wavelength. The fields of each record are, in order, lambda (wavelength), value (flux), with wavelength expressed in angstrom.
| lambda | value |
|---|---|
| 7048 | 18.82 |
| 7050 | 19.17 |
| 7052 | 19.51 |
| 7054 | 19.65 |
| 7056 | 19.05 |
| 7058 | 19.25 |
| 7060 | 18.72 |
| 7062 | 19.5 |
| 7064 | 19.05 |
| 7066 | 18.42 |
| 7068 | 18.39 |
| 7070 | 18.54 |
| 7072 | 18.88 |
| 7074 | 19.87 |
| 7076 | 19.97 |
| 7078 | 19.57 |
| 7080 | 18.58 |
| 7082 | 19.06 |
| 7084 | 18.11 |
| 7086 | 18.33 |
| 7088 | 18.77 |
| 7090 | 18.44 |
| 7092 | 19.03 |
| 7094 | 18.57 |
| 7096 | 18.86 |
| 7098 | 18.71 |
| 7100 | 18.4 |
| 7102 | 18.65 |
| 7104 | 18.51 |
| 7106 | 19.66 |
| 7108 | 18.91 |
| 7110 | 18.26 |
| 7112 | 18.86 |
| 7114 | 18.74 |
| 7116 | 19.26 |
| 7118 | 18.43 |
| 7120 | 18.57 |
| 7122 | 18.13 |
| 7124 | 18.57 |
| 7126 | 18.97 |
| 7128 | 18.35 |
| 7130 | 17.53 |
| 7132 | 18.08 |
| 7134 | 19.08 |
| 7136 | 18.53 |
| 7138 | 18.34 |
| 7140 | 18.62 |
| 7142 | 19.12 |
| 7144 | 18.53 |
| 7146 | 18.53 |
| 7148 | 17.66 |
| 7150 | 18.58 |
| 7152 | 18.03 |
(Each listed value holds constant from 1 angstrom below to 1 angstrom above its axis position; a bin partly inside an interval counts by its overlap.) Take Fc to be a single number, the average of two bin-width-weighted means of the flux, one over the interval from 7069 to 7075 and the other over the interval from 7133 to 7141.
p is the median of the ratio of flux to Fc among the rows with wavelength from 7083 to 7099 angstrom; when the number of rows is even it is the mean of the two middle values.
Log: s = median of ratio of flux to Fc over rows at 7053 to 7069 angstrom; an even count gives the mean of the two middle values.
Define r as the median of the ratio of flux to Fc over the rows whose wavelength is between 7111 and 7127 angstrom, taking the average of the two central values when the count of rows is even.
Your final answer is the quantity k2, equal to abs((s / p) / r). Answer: 1.034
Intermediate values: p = 0.99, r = 0.99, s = 1.010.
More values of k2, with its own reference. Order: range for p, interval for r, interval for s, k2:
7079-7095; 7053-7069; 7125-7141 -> 0.983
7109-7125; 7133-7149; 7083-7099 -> 1.022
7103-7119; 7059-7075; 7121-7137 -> 0.984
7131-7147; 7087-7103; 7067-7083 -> 1.034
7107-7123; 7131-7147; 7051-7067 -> 1.045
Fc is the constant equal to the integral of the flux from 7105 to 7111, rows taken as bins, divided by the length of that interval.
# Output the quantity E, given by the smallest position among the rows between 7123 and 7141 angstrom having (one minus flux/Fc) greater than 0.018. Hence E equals 7124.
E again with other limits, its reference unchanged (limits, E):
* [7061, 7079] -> 7066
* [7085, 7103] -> 7086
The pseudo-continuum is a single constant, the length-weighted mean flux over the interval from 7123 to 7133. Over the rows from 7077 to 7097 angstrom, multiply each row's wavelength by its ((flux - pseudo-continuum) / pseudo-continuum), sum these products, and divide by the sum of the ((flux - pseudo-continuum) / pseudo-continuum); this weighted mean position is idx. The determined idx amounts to 7085.8 angstrom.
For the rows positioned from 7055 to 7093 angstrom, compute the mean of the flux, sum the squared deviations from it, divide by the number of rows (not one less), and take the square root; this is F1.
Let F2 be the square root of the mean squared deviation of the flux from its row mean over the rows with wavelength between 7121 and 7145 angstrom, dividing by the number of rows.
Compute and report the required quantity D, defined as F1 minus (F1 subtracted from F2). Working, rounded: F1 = 0.514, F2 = 0.43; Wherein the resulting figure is 0.59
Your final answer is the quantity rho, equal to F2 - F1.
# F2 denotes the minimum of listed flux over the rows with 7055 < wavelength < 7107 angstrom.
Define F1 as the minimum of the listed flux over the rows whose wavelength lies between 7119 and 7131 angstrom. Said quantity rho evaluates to 0.6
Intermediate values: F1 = 17.53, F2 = 18.11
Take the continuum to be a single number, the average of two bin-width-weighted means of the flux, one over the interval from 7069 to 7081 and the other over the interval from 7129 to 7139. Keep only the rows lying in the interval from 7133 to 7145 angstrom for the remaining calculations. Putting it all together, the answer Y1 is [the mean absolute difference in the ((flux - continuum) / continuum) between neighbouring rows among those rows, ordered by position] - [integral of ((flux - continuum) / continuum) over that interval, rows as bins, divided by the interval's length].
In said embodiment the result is 0.026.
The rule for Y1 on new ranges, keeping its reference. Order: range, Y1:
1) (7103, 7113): 0.038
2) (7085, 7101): 0.027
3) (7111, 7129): 0.030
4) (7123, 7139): 0.050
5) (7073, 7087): 0.012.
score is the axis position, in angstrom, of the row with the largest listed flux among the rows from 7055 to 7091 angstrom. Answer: 7076 angstrom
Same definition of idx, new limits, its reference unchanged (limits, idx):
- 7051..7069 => 7057.7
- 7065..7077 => 7073.9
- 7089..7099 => 7094.4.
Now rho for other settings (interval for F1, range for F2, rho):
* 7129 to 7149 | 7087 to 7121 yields 0.7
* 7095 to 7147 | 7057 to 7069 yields 0.9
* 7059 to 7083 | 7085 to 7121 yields -0.1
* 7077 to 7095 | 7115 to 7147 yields -0.6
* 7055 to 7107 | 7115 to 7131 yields -0.6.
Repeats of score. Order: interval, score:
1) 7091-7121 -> 7106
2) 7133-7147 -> 7142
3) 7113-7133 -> 7116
